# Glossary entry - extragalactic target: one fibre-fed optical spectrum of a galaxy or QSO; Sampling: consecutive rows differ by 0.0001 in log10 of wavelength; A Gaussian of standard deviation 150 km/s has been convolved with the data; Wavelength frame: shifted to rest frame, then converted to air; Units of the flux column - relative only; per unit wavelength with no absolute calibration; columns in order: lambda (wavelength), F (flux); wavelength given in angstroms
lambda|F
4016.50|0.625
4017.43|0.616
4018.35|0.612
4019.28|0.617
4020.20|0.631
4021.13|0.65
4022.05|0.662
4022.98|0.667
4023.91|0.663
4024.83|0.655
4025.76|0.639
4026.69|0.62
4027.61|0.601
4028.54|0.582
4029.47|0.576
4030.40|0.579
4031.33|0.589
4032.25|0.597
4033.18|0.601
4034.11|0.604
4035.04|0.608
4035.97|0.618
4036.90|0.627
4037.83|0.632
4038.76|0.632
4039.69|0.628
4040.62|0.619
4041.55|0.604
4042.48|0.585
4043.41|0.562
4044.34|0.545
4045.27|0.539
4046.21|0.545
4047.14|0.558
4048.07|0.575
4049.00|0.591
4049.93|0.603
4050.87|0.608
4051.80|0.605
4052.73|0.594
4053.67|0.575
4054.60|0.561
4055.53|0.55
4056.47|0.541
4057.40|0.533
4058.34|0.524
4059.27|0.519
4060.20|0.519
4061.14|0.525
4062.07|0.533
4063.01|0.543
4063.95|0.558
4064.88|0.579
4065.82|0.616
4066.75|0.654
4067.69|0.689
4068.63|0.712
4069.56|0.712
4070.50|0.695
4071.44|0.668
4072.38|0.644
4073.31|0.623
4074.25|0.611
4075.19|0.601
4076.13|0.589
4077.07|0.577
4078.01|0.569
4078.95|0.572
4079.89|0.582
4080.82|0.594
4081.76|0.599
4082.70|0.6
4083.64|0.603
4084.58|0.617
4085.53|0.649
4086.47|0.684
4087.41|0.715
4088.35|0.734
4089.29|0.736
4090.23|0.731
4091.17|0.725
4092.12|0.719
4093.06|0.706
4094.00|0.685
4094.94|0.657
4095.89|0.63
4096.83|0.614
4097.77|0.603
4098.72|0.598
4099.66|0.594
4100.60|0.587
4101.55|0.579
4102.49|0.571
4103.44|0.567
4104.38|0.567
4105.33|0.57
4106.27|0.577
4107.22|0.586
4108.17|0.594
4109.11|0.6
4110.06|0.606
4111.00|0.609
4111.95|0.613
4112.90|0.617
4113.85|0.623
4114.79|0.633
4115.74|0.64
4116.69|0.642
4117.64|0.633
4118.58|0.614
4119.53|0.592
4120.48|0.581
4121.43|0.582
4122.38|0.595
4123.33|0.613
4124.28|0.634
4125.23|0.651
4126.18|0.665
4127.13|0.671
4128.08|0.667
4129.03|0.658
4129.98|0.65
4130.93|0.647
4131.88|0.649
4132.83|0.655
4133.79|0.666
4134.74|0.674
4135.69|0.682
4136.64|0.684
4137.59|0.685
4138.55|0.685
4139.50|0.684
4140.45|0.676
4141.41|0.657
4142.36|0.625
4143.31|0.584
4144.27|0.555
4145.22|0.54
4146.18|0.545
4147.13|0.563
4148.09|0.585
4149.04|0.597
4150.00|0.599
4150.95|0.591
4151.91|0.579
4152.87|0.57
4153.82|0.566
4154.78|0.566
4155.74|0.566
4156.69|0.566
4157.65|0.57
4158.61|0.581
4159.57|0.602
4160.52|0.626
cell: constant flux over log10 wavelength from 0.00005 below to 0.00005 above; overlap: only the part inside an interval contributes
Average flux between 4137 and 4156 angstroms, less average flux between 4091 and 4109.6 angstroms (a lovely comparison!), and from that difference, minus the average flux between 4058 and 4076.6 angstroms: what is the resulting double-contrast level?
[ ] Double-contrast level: -0.62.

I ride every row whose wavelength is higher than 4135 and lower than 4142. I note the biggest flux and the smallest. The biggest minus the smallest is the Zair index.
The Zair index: 0.028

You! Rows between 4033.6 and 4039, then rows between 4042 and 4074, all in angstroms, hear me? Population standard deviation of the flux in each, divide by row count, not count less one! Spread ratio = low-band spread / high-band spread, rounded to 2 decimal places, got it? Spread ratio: 0.20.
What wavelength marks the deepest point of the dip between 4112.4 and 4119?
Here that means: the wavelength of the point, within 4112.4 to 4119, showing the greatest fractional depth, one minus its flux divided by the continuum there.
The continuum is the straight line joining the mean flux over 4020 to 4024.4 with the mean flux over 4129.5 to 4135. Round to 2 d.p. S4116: 4118.58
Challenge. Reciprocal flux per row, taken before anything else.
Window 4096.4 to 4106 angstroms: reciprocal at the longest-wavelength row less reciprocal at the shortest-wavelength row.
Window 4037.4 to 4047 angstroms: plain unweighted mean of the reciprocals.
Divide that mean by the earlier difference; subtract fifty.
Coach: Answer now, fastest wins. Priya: -36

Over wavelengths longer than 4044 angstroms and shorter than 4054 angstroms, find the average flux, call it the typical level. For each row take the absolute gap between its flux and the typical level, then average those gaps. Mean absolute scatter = 0.022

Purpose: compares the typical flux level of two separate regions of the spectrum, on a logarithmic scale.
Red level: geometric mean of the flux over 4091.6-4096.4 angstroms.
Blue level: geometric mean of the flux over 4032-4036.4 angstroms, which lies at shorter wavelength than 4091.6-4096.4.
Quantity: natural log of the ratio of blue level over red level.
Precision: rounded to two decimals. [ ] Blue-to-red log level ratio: -0.11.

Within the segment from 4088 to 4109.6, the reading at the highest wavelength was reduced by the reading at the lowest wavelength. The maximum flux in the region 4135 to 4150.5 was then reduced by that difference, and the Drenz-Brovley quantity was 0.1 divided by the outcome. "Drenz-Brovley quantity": 0.122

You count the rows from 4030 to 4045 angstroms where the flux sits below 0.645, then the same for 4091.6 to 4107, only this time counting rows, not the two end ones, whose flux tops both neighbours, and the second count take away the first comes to -16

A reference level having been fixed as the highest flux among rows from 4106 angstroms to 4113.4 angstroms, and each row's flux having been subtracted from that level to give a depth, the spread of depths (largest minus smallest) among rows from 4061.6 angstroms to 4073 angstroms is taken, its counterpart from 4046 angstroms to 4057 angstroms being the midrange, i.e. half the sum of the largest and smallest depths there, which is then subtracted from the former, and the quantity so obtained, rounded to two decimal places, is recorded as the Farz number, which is 0.14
